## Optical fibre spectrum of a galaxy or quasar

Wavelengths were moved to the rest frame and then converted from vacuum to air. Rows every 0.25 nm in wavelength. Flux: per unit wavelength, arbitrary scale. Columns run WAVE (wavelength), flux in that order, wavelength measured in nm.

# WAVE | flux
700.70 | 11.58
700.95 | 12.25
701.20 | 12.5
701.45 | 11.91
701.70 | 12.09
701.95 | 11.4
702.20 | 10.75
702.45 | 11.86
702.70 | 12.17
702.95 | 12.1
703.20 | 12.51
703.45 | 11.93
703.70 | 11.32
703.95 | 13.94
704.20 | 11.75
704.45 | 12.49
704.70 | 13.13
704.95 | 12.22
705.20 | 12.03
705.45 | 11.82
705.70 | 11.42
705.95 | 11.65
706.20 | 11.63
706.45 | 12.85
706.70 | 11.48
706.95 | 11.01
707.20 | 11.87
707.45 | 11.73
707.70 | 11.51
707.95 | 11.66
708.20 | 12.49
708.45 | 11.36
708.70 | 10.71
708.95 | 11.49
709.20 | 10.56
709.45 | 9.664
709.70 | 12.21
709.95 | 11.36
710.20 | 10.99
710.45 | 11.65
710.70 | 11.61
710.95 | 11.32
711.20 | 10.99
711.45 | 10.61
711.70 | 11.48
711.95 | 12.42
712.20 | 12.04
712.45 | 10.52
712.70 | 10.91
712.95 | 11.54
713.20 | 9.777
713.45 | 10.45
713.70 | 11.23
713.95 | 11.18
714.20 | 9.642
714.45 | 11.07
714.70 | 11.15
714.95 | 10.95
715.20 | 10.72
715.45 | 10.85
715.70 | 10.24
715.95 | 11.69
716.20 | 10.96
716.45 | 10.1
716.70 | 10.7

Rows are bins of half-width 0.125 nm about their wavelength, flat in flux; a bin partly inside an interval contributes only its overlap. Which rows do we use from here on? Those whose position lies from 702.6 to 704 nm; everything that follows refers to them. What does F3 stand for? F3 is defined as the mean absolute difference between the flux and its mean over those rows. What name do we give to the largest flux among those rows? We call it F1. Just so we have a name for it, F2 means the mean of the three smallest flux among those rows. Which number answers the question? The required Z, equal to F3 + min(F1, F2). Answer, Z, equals 12.4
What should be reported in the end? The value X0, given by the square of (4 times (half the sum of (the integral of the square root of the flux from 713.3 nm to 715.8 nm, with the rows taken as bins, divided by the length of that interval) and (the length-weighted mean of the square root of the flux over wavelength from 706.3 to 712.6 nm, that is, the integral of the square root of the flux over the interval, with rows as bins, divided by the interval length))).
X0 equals 177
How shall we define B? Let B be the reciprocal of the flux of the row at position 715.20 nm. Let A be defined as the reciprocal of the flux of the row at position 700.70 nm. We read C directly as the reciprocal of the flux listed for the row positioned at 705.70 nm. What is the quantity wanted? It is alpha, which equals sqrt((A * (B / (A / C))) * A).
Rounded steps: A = 0.086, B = 0.0933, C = 0.088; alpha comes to 0.027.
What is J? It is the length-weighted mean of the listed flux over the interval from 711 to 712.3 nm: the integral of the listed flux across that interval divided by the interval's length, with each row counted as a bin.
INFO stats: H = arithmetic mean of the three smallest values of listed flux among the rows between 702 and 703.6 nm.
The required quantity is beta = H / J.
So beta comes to 1.00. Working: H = 11.5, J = 11.49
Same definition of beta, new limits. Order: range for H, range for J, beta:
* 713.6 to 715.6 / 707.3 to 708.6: 0.89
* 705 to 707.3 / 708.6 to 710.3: 1.03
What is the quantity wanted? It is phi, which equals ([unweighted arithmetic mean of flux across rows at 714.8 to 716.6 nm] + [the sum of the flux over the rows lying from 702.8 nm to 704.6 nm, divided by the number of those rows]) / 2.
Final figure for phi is 11.5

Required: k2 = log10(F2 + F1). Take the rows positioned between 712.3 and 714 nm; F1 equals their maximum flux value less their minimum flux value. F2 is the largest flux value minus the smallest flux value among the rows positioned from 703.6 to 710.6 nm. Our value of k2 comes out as 0.78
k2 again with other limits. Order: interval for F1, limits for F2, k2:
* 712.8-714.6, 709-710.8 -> 0.65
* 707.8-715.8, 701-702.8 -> 0.66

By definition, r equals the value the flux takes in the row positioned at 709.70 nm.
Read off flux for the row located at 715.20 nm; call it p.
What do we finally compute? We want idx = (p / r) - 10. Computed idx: -9.12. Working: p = 10.72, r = 12.21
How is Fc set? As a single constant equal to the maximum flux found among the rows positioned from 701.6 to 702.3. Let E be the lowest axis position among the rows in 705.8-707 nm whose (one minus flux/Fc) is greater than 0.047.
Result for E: 706.70 nm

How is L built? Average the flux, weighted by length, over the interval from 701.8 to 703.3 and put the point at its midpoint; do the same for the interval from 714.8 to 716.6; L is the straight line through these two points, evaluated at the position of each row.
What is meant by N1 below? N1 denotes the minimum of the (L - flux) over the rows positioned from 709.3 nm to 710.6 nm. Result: -1.0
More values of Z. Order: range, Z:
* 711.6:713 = 11.5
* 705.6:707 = 11.7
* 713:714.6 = 10.6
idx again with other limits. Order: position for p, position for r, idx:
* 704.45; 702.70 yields -8.97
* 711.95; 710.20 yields -8.87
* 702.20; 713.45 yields -8.97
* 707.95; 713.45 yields -8.88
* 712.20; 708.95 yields -8.95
